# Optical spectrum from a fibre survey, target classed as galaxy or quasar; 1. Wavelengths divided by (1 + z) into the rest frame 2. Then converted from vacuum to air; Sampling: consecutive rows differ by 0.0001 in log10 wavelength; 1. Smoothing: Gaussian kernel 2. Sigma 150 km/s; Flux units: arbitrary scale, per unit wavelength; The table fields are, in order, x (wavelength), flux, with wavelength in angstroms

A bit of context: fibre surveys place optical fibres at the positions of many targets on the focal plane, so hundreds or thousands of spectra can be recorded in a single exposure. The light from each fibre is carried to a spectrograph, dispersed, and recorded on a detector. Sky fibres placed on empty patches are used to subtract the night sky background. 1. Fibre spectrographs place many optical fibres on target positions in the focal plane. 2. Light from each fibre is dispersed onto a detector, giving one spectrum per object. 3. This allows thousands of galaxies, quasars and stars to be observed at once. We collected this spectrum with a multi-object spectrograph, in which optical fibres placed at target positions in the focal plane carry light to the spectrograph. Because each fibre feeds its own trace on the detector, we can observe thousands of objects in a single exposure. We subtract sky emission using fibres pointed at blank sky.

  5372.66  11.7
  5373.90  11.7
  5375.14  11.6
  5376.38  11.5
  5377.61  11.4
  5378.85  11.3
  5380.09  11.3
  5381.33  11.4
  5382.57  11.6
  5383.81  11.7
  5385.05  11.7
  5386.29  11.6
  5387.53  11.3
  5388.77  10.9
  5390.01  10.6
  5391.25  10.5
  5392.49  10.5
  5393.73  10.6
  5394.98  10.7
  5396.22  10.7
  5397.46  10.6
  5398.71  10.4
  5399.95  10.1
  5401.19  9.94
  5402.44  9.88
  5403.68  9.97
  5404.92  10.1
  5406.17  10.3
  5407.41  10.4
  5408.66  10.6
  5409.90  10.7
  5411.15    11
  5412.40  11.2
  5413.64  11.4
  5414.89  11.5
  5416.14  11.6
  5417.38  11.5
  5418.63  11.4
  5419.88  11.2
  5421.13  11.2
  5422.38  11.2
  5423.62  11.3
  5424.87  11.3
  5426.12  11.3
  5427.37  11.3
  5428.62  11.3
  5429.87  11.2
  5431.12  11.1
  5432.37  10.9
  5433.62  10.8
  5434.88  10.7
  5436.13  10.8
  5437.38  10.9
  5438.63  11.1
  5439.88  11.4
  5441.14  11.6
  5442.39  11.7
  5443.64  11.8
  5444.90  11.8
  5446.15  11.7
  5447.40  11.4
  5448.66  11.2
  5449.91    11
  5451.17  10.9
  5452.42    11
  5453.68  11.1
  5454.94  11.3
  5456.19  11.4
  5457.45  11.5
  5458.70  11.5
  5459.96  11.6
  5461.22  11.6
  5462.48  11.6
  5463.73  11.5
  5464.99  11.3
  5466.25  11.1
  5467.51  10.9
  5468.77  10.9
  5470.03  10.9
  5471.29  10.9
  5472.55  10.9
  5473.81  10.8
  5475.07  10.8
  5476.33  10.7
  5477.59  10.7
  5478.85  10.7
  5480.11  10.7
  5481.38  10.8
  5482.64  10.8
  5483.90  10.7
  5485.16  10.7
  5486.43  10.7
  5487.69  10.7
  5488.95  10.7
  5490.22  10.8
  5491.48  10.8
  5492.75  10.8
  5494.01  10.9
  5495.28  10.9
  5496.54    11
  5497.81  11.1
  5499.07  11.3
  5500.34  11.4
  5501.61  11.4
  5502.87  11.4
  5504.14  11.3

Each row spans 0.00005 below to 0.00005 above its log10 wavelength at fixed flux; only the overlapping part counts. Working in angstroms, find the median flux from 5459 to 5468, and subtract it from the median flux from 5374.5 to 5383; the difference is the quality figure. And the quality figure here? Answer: -0.10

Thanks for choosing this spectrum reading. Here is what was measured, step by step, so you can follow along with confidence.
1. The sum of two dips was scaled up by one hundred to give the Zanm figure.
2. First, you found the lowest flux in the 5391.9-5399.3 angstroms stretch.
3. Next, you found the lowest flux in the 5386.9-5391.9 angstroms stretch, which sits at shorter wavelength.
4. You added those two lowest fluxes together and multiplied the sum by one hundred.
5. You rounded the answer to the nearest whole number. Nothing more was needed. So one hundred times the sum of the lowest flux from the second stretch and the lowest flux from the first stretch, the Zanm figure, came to 2090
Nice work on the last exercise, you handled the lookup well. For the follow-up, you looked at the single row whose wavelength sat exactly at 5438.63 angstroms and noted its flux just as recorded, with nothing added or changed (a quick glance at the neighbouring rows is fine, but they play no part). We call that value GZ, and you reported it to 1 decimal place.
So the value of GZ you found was 11.1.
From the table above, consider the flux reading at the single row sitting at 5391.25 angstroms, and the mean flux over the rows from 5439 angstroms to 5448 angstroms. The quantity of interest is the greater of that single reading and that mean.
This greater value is 11.6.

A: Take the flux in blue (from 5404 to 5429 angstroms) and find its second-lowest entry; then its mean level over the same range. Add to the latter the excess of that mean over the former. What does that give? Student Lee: 11.9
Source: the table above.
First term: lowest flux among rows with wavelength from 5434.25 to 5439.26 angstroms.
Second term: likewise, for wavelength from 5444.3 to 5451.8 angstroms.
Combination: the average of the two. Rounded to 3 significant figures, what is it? 10.8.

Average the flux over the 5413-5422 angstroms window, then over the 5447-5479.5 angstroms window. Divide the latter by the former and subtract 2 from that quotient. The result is -1.02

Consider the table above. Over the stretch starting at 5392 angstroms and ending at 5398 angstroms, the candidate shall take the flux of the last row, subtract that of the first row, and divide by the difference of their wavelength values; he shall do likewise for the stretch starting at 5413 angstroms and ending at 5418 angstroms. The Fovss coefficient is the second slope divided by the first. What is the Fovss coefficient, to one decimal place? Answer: 1.3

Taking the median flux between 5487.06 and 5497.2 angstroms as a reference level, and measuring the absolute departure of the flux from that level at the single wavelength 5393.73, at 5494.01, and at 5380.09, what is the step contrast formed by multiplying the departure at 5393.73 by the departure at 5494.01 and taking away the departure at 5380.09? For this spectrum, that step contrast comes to -0.5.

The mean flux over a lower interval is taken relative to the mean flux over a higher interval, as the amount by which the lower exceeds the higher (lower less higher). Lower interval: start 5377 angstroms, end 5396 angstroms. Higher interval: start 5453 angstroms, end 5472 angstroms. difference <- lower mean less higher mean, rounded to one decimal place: -0.1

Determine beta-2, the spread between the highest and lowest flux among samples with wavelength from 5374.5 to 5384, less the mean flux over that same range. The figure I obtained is -11.1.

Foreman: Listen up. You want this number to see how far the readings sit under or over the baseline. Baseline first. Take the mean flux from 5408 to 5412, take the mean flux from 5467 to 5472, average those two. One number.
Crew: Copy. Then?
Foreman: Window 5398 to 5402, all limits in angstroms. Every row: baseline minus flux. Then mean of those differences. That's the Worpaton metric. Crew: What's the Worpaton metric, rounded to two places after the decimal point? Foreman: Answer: 0.69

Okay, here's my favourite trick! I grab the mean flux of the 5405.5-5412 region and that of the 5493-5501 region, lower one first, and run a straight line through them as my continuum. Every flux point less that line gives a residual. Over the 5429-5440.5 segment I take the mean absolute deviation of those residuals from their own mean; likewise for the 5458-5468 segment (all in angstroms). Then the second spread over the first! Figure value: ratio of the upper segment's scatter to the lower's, 1.2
